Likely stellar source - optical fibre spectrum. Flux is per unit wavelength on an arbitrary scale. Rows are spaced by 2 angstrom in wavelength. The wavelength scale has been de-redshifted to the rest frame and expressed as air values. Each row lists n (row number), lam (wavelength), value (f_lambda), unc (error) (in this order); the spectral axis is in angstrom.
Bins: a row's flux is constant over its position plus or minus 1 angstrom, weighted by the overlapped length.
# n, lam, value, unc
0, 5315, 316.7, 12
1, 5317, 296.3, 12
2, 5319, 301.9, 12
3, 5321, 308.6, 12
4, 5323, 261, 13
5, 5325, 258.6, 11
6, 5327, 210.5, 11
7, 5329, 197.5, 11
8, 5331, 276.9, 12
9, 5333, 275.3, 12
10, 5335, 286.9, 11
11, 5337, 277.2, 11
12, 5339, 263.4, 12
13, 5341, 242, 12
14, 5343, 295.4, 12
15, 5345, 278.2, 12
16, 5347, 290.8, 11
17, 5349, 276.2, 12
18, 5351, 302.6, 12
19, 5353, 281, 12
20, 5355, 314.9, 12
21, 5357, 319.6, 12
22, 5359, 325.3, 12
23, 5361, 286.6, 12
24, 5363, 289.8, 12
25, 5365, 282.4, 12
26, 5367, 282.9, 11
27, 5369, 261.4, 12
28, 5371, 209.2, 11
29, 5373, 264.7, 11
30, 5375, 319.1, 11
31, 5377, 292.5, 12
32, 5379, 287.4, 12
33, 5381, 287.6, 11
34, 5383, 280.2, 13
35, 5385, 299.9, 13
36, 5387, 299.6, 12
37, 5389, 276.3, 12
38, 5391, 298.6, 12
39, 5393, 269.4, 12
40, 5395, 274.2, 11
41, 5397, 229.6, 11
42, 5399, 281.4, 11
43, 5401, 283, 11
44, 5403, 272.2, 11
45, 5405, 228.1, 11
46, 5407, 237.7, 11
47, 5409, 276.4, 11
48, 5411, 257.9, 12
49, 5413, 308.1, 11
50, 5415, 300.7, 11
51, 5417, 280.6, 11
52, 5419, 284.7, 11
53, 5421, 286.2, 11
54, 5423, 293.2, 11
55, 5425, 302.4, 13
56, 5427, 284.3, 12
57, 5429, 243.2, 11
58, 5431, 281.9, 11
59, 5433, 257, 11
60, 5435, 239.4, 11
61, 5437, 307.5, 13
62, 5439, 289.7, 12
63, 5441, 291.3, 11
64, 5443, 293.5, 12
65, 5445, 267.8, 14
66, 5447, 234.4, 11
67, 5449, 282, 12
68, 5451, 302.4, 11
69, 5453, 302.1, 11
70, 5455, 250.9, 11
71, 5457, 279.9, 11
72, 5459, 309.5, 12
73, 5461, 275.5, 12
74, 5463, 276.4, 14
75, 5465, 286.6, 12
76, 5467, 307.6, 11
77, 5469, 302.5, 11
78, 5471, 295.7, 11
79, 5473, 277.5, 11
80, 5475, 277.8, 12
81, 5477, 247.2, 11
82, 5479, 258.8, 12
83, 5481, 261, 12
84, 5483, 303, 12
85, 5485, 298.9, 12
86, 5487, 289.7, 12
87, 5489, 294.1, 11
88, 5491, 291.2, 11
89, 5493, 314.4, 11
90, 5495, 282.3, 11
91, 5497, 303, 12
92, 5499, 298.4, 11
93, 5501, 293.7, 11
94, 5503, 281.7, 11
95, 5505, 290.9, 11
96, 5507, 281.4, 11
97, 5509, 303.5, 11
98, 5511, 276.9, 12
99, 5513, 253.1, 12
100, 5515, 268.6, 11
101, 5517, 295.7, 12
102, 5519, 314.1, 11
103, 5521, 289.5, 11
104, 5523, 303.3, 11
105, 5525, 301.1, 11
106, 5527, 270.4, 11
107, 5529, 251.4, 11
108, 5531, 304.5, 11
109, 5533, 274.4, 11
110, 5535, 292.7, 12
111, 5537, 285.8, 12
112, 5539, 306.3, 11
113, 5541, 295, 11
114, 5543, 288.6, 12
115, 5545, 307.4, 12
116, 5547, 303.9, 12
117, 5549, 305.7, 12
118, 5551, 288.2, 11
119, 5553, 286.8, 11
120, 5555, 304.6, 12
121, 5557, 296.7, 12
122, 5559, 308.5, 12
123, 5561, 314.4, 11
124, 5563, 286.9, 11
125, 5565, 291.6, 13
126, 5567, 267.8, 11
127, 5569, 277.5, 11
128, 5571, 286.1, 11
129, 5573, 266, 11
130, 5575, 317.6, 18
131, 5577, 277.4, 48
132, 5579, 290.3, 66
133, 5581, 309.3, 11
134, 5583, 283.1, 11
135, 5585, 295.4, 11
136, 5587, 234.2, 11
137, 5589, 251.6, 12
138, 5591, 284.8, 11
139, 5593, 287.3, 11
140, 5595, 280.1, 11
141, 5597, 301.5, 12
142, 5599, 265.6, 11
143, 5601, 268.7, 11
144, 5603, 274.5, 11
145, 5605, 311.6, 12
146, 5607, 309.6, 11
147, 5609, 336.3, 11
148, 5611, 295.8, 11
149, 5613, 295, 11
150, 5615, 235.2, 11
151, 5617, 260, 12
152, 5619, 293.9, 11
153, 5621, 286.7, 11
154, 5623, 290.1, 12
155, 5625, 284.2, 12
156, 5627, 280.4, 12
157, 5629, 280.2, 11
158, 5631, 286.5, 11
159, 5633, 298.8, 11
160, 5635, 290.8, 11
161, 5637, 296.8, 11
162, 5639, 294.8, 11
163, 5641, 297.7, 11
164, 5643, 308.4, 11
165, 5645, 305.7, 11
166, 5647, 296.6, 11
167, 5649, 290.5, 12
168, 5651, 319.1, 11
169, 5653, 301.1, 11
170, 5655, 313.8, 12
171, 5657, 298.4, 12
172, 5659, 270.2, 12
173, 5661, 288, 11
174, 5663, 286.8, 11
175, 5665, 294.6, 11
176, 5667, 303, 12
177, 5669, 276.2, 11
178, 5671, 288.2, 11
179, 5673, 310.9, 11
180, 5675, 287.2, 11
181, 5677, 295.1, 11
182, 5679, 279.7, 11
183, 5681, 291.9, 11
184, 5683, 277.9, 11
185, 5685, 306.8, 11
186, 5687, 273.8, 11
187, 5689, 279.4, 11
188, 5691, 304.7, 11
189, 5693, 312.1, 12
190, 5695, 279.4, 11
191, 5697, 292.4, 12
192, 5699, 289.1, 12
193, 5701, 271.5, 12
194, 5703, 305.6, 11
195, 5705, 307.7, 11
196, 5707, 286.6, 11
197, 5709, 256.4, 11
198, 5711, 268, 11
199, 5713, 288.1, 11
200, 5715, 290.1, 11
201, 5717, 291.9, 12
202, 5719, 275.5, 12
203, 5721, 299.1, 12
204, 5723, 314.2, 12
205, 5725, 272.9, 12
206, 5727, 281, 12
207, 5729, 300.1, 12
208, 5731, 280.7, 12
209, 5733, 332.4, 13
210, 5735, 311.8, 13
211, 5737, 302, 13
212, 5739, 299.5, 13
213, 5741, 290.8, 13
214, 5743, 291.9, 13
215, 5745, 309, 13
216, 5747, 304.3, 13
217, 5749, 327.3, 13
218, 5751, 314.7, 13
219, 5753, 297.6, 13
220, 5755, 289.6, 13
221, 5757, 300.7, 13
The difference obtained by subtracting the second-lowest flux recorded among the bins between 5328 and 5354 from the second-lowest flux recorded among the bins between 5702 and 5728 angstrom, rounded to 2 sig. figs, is 26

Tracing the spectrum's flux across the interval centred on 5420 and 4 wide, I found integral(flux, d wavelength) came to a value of 1142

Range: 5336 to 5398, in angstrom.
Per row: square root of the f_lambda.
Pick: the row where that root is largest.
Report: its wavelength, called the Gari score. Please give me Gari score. 5359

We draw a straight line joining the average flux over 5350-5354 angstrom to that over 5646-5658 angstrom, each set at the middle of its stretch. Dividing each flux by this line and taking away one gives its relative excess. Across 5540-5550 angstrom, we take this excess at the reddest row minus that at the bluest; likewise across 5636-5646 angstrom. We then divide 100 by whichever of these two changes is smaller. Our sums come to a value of 3523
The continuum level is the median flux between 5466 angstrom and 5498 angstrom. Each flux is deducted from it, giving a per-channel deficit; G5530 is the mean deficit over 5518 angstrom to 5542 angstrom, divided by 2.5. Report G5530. 0.8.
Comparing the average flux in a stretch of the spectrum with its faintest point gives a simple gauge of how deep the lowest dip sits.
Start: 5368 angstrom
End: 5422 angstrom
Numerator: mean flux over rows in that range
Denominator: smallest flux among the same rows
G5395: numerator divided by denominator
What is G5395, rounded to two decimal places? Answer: 1.32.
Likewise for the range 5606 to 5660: 1.25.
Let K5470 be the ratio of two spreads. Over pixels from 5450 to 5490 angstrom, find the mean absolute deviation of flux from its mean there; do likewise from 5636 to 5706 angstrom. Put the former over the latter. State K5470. 1.5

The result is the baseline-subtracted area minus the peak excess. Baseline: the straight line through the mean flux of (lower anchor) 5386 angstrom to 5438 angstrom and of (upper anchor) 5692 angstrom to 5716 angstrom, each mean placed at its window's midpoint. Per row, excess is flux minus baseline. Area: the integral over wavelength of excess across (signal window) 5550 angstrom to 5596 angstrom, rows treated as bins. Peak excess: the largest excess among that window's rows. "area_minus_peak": 173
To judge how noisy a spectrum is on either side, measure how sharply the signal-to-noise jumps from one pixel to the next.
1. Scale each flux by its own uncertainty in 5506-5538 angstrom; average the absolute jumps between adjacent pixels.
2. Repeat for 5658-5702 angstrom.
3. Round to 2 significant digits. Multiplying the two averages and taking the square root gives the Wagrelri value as 1.8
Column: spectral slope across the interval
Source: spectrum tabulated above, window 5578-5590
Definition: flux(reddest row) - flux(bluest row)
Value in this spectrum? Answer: -39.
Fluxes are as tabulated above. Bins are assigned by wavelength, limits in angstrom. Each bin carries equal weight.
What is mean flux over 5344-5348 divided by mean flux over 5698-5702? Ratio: 1.01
